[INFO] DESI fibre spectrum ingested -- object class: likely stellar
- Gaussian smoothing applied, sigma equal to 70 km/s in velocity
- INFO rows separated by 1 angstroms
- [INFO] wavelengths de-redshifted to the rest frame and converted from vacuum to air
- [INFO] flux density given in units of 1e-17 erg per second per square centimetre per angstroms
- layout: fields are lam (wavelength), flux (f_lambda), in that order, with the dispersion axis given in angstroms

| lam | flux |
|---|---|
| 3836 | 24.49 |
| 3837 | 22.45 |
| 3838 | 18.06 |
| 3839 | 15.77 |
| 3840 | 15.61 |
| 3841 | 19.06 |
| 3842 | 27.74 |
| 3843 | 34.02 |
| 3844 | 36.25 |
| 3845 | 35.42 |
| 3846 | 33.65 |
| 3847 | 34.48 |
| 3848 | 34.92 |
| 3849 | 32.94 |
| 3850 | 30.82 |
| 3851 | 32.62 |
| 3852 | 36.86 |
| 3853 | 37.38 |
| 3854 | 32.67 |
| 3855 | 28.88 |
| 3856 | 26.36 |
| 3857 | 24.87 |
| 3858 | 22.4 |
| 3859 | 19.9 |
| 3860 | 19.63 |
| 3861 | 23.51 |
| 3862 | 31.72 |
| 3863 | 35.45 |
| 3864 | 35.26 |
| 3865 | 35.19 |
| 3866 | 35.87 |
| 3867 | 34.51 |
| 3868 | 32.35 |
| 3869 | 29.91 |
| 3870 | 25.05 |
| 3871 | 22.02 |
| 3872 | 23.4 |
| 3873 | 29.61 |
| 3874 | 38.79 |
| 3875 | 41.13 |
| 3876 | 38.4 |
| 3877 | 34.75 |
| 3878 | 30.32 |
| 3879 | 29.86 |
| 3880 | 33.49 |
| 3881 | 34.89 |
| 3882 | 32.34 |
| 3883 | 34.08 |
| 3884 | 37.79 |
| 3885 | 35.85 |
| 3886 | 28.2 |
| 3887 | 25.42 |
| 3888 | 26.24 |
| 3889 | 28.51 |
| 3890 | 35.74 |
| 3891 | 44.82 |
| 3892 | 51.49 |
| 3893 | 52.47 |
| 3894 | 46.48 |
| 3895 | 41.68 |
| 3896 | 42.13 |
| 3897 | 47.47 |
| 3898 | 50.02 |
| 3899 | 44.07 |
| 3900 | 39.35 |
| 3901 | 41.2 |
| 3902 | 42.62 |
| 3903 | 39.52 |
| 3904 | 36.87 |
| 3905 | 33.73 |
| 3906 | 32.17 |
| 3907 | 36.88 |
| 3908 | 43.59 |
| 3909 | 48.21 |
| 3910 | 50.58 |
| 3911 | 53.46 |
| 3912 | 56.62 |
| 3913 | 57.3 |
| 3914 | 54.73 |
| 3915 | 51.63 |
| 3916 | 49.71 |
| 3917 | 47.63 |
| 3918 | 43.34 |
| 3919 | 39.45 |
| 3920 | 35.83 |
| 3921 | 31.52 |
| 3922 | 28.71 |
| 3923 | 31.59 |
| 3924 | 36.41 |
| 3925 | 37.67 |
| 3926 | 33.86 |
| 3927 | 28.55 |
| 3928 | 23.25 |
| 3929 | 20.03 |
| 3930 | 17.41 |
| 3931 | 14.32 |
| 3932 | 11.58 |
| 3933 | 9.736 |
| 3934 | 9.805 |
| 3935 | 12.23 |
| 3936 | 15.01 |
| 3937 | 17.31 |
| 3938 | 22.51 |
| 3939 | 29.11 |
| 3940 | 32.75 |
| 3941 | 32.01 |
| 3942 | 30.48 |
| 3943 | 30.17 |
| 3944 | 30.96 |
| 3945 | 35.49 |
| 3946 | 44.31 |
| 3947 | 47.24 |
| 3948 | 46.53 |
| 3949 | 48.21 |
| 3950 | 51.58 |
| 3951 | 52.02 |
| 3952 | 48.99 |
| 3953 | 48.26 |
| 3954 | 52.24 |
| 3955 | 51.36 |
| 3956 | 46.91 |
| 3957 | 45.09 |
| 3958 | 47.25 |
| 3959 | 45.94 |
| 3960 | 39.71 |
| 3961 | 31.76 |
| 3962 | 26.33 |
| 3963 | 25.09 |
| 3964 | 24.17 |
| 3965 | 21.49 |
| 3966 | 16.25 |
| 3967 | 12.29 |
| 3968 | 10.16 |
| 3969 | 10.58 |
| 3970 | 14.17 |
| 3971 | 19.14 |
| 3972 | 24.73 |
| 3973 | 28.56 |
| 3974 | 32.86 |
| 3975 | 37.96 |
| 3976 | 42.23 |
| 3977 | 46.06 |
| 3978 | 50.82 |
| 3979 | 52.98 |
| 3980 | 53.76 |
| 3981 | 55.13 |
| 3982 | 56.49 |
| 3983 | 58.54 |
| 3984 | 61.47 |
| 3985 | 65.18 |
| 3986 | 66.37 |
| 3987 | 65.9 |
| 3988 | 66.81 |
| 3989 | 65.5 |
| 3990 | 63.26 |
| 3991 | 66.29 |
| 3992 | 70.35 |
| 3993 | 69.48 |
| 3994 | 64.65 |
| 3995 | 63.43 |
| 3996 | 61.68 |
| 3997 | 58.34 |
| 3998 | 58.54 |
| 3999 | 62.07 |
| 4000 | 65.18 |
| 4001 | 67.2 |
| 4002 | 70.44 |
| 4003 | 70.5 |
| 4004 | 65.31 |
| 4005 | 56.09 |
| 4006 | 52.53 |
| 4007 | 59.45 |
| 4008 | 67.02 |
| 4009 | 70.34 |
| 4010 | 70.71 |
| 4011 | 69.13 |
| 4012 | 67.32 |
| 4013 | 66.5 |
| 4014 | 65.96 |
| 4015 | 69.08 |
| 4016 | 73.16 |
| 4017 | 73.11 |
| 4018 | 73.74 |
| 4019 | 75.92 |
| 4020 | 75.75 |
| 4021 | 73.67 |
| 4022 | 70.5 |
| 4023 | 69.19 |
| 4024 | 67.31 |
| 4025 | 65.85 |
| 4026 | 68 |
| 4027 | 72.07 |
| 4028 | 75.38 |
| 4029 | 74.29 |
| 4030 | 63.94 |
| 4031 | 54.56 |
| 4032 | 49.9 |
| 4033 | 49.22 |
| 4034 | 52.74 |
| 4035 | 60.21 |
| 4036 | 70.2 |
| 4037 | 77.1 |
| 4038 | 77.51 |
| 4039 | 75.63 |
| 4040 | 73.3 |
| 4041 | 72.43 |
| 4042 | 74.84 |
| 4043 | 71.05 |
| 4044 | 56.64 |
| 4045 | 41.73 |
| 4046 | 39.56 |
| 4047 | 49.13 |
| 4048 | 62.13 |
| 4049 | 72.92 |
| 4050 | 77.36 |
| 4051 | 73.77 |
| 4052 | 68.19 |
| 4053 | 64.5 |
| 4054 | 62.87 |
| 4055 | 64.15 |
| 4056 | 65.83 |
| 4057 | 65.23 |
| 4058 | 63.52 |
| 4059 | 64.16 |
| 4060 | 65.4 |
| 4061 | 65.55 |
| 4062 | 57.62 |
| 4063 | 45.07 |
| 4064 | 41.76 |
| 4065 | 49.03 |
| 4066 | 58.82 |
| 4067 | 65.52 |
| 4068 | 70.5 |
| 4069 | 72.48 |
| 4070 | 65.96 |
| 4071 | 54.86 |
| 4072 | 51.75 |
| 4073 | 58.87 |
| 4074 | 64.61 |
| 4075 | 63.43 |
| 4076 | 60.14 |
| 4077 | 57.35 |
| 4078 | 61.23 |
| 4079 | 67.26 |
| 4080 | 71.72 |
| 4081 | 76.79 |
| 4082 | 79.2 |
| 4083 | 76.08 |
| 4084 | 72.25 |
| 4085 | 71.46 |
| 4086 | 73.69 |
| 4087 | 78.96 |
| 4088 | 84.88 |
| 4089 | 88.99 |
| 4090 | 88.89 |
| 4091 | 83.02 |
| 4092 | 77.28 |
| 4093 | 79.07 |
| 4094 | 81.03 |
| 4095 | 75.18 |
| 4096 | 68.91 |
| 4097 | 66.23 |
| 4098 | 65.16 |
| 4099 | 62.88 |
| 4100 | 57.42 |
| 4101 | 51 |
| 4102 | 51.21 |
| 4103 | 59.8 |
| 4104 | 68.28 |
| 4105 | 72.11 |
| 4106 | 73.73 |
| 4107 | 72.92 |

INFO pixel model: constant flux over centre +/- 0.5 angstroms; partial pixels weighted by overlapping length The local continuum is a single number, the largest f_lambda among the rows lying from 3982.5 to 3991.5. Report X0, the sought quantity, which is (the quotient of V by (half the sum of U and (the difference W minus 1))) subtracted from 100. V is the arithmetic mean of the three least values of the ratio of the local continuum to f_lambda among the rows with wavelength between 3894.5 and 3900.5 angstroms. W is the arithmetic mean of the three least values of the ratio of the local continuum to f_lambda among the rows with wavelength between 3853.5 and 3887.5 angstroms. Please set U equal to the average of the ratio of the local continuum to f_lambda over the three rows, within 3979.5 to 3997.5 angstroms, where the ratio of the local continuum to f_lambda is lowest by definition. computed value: 98.3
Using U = 0.97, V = 1.42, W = 1.7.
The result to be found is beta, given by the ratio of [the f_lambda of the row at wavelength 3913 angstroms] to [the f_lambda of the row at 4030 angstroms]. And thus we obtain 0.9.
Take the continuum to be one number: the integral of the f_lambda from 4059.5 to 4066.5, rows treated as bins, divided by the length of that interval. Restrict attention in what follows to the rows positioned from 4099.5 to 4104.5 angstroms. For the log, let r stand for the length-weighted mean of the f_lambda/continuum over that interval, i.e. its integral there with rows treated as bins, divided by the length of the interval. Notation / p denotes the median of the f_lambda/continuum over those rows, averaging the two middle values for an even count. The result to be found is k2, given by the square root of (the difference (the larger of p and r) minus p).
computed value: 0.047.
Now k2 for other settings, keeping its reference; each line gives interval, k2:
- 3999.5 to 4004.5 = 0.098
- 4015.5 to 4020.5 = 0.104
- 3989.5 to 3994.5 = 0.097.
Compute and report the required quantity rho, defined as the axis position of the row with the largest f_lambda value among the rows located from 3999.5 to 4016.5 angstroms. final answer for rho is 4016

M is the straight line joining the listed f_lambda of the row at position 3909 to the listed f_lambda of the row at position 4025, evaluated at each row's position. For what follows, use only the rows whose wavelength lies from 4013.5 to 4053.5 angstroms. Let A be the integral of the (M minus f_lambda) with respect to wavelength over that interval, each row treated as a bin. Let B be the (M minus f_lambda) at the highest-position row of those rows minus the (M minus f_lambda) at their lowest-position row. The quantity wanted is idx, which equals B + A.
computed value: 22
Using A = 14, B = 7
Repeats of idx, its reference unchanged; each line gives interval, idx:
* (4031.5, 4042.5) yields -12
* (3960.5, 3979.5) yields 546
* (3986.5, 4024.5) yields -148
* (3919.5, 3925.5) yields 99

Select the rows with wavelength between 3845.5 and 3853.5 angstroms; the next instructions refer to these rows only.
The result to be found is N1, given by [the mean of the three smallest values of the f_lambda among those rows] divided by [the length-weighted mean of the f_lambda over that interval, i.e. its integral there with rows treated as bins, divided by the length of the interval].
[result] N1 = 0.94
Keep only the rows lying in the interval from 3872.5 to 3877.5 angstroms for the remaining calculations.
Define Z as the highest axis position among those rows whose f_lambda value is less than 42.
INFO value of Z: 3877 angstroms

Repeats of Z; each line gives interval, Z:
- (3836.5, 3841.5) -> 3841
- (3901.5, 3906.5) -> 3906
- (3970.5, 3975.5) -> 3975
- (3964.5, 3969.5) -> 3969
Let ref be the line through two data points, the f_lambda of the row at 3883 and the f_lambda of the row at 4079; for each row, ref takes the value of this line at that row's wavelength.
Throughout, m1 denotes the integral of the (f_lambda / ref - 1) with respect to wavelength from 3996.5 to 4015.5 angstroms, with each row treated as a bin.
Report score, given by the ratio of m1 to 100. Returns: 0.03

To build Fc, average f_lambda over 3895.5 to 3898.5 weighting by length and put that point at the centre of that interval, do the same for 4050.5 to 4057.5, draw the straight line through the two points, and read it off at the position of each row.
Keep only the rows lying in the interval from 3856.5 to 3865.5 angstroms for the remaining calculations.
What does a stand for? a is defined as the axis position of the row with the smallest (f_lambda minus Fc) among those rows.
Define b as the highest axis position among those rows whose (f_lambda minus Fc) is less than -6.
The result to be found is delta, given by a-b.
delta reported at -5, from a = 3860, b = 3865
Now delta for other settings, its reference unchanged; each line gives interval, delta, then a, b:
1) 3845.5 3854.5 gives -4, 3850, 3854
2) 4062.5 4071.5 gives -7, 4064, 4071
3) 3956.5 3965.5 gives 0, 3965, 3965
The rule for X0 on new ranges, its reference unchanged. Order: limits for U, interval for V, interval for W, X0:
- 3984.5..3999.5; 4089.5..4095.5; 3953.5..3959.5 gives 98.8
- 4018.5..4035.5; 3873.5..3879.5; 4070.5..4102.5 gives 94.8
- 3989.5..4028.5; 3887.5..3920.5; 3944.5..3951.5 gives 98.0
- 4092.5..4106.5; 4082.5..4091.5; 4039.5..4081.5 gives 97.9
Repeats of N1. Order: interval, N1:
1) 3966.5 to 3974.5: 0.58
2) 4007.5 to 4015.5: 0.97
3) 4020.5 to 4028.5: 0.95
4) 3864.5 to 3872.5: 0.79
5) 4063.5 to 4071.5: 0.81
